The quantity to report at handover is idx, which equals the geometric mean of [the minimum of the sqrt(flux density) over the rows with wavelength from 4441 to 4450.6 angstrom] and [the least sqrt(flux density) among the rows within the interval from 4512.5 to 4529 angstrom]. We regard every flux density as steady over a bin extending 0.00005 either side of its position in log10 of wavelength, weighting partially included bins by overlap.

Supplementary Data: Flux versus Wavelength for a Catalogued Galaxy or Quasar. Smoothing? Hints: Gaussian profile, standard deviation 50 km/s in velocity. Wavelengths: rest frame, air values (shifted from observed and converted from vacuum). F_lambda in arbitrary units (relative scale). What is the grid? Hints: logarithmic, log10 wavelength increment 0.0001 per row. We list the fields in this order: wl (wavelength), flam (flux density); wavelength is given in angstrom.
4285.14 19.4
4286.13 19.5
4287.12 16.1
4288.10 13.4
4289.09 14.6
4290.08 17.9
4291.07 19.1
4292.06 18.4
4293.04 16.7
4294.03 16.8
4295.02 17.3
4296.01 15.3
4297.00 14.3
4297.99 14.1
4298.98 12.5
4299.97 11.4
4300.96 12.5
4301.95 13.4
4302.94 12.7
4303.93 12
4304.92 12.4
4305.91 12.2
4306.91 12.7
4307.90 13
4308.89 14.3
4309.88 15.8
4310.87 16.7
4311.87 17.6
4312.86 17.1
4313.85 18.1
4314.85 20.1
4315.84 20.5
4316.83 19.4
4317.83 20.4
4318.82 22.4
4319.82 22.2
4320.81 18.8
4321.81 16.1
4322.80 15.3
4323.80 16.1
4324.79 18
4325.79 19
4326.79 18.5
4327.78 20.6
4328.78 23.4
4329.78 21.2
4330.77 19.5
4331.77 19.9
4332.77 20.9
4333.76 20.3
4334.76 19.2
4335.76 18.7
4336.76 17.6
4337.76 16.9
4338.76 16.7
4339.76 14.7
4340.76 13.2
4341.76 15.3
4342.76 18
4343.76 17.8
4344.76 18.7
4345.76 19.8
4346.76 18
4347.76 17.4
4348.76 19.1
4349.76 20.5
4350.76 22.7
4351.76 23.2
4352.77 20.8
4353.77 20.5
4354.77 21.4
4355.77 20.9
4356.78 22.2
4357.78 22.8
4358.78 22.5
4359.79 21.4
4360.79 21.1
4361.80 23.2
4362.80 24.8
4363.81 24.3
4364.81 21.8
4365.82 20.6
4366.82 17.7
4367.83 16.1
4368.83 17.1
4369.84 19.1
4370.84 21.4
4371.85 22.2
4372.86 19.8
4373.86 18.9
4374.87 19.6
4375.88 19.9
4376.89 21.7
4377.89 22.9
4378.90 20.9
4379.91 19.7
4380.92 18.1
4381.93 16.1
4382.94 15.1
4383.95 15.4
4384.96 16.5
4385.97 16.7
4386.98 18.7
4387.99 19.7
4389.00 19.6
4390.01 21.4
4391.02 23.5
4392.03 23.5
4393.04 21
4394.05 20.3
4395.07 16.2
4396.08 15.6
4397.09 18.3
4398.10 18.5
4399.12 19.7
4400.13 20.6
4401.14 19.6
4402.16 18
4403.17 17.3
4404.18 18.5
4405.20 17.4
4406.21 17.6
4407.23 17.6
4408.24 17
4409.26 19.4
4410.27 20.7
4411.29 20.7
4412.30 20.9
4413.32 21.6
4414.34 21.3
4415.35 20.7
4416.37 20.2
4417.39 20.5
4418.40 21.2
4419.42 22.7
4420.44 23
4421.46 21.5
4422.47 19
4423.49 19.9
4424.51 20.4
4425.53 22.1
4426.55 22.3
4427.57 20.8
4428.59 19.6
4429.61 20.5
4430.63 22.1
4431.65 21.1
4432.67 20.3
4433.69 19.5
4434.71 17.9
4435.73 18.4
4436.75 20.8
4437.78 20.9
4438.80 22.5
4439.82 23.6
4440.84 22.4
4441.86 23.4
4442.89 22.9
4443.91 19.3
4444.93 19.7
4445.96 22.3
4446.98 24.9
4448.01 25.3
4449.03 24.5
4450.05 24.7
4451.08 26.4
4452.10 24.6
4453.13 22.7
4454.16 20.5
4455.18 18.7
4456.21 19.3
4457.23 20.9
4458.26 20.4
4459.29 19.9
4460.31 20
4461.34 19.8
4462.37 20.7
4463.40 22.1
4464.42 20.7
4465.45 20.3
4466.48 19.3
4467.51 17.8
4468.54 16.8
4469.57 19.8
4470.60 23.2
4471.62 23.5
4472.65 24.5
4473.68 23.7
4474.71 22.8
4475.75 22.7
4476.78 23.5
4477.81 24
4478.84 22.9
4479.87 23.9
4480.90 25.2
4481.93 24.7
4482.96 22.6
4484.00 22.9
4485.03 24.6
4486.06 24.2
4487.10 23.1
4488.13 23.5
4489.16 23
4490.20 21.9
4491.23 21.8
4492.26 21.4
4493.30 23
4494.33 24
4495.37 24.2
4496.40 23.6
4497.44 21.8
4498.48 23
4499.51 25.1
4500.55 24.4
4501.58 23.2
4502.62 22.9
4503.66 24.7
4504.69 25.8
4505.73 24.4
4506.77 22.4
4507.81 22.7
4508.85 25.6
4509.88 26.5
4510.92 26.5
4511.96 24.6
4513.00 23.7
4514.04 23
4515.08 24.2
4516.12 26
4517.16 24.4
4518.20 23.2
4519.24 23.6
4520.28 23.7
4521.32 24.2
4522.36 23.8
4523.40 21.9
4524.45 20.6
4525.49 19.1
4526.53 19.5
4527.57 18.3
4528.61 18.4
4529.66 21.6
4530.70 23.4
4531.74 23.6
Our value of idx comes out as 4.3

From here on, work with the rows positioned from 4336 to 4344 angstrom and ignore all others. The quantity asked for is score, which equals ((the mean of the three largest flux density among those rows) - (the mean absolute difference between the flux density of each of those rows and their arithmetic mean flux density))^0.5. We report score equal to 4.0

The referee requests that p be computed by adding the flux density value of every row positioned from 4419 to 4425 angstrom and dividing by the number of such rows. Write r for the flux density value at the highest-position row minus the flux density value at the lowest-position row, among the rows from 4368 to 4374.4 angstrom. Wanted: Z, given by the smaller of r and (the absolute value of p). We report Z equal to 2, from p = 21.1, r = 2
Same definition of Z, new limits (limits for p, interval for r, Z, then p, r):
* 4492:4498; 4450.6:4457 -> -7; 23.0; -7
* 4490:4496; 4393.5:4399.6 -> -1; 22.7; -1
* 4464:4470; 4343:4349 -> 1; 19.1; 1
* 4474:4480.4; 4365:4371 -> 1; 23.3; 1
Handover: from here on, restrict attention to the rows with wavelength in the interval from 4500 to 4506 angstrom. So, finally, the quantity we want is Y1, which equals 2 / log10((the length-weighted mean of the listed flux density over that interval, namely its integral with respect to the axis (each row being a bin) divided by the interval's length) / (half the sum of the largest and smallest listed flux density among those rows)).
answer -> -957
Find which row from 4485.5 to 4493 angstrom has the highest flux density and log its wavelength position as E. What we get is 4486.06 angstrom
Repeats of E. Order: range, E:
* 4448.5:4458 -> 4451.08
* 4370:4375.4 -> 4371.85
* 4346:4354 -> 4351.76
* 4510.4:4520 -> 4510.92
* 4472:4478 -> 4472.65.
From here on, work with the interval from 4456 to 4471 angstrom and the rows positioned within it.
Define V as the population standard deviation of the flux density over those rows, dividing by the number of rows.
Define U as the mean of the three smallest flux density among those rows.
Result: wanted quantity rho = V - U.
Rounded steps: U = 18.0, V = 1.5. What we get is -16.5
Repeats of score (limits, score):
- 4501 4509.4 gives 4.9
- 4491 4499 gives 4.8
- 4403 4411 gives 4.3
